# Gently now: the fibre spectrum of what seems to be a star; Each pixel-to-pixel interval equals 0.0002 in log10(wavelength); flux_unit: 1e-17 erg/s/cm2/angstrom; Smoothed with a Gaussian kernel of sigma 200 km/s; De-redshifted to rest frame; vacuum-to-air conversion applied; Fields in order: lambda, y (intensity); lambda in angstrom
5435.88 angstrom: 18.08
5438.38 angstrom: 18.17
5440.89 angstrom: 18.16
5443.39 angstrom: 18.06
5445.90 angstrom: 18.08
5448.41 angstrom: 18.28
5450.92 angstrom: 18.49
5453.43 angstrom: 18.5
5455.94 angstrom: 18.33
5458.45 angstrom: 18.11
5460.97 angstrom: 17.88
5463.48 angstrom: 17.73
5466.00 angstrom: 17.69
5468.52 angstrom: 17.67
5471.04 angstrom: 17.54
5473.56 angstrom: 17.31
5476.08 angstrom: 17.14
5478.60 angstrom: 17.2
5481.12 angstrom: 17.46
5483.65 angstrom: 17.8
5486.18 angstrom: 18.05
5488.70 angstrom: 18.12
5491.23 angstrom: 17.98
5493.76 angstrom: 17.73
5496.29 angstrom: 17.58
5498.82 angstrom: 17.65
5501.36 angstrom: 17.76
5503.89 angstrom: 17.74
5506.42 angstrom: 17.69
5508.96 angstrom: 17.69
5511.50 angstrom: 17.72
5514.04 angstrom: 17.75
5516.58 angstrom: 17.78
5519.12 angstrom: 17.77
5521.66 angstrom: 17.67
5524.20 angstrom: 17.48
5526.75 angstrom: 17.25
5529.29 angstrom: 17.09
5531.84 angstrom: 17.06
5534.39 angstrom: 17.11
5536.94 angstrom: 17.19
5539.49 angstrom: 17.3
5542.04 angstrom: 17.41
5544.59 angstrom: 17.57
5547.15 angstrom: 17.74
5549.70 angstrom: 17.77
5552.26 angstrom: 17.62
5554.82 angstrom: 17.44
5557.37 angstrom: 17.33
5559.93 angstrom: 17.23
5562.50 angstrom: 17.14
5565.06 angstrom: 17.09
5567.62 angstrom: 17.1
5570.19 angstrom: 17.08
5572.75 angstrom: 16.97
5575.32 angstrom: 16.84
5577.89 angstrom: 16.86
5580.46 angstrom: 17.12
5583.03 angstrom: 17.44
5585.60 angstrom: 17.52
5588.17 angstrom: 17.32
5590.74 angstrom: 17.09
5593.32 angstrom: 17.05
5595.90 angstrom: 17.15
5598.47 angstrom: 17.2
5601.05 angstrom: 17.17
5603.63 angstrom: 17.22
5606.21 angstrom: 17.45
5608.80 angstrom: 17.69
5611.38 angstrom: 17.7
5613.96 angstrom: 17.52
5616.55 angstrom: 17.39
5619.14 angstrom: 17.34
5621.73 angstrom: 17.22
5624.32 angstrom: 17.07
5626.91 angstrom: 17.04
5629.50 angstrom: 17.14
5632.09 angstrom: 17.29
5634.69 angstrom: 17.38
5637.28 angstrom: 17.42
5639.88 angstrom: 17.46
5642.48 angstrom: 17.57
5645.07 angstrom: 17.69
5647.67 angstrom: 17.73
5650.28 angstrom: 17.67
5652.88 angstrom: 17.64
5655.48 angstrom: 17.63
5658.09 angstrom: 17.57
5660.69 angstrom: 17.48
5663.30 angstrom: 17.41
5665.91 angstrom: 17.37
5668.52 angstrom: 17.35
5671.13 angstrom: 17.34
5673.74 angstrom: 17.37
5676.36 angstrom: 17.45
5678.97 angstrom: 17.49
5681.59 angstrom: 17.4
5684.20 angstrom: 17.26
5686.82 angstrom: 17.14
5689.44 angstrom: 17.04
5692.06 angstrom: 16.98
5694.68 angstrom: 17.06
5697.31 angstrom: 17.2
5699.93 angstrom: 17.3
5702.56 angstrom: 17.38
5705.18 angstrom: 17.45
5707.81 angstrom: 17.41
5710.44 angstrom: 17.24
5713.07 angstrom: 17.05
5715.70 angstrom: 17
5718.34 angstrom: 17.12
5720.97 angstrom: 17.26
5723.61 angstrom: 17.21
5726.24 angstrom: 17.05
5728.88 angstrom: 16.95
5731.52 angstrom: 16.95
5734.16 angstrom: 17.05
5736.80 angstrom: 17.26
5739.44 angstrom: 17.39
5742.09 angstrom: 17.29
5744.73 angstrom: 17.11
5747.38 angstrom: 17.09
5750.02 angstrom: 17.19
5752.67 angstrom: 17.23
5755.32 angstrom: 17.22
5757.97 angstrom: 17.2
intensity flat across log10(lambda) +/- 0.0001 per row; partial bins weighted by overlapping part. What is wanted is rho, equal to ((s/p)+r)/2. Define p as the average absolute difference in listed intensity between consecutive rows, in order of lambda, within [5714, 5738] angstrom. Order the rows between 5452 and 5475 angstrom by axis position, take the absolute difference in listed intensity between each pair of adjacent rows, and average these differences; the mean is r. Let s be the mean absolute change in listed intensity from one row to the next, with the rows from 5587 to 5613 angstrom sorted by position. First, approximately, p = 0.110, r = 0.149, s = 0.109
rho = 0.57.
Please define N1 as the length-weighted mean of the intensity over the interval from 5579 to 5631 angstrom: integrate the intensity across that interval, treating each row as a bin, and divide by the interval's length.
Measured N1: 17.3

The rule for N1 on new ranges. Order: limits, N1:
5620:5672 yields 17.4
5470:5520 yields 17.7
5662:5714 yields 17.3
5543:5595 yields 17.3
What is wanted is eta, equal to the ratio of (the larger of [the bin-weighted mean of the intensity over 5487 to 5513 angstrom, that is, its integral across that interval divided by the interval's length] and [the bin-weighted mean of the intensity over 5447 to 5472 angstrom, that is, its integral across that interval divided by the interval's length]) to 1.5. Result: 12.02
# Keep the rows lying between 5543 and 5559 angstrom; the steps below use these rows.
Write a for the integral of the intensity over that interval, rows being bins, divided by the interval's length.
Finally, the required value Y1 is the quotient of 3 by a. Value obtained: 0.171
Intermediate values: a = 17.6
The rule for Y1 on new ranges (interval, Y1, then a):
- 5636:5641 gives 0.172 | 17.4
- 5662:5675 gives 0.173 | 17.4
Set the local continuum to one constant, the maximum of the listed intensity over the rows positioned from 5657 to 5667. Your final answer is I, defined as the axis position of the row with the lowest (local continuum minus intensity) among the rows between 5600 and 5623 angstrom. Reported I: 5611.38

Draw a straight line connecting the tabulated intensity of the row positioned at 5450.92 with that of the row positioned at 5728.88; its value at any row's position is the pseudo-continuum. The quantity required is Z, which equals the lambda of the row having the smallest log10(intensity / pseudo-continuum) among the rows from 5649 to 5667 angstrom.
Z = 5665.91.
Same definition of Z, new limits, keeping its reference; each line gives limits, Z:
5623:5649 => 5626.91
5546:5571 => 5565.06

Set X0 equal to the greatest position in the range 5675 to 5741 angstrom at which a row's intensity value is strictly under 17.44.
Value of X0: 5739.44 angstrom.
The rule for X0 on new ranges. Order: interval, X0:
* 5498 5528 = 5526.75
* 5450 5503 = 5478.60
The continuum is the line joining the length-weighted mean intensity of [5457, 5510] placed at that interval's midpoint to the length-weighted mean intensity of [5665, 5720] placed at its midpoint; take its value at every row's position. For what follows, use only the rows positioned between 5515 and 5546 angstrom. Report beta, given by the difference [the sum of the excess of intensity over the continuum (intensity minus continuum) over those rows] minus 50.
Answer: -52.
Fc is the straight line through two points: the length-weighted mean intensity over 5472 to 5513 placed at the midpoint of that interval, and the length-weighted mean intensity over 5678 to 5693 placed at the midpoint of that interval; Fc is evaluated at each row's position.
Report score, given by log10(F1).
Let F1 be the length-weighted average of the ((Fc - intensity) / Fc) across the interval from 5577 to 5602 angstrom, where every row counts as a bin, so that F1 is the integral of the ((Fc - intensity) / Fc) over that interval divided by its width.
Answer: -1.9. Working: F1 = 0.0139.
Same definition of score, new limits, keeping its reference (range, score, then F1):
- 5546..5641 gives -2.1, 0.0083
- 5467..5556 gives -2.5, 0.0030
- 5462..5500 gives -2.6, 0.0025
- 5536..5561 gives -2.4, 0.0039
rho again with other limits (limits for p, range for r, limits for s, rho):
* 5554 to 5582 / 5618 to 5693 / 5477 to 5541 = 0.68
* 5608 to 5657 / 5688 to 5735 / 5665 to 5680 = 0.27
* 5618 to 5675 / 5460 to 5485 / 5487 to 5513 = 0.76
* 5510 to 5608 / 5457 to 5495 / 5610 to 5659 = 0.47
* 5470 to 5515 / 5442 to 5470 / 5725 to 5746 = 0.51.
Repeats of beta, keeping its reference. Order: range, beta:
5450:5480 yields -49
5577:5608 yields -53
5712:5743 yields -51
